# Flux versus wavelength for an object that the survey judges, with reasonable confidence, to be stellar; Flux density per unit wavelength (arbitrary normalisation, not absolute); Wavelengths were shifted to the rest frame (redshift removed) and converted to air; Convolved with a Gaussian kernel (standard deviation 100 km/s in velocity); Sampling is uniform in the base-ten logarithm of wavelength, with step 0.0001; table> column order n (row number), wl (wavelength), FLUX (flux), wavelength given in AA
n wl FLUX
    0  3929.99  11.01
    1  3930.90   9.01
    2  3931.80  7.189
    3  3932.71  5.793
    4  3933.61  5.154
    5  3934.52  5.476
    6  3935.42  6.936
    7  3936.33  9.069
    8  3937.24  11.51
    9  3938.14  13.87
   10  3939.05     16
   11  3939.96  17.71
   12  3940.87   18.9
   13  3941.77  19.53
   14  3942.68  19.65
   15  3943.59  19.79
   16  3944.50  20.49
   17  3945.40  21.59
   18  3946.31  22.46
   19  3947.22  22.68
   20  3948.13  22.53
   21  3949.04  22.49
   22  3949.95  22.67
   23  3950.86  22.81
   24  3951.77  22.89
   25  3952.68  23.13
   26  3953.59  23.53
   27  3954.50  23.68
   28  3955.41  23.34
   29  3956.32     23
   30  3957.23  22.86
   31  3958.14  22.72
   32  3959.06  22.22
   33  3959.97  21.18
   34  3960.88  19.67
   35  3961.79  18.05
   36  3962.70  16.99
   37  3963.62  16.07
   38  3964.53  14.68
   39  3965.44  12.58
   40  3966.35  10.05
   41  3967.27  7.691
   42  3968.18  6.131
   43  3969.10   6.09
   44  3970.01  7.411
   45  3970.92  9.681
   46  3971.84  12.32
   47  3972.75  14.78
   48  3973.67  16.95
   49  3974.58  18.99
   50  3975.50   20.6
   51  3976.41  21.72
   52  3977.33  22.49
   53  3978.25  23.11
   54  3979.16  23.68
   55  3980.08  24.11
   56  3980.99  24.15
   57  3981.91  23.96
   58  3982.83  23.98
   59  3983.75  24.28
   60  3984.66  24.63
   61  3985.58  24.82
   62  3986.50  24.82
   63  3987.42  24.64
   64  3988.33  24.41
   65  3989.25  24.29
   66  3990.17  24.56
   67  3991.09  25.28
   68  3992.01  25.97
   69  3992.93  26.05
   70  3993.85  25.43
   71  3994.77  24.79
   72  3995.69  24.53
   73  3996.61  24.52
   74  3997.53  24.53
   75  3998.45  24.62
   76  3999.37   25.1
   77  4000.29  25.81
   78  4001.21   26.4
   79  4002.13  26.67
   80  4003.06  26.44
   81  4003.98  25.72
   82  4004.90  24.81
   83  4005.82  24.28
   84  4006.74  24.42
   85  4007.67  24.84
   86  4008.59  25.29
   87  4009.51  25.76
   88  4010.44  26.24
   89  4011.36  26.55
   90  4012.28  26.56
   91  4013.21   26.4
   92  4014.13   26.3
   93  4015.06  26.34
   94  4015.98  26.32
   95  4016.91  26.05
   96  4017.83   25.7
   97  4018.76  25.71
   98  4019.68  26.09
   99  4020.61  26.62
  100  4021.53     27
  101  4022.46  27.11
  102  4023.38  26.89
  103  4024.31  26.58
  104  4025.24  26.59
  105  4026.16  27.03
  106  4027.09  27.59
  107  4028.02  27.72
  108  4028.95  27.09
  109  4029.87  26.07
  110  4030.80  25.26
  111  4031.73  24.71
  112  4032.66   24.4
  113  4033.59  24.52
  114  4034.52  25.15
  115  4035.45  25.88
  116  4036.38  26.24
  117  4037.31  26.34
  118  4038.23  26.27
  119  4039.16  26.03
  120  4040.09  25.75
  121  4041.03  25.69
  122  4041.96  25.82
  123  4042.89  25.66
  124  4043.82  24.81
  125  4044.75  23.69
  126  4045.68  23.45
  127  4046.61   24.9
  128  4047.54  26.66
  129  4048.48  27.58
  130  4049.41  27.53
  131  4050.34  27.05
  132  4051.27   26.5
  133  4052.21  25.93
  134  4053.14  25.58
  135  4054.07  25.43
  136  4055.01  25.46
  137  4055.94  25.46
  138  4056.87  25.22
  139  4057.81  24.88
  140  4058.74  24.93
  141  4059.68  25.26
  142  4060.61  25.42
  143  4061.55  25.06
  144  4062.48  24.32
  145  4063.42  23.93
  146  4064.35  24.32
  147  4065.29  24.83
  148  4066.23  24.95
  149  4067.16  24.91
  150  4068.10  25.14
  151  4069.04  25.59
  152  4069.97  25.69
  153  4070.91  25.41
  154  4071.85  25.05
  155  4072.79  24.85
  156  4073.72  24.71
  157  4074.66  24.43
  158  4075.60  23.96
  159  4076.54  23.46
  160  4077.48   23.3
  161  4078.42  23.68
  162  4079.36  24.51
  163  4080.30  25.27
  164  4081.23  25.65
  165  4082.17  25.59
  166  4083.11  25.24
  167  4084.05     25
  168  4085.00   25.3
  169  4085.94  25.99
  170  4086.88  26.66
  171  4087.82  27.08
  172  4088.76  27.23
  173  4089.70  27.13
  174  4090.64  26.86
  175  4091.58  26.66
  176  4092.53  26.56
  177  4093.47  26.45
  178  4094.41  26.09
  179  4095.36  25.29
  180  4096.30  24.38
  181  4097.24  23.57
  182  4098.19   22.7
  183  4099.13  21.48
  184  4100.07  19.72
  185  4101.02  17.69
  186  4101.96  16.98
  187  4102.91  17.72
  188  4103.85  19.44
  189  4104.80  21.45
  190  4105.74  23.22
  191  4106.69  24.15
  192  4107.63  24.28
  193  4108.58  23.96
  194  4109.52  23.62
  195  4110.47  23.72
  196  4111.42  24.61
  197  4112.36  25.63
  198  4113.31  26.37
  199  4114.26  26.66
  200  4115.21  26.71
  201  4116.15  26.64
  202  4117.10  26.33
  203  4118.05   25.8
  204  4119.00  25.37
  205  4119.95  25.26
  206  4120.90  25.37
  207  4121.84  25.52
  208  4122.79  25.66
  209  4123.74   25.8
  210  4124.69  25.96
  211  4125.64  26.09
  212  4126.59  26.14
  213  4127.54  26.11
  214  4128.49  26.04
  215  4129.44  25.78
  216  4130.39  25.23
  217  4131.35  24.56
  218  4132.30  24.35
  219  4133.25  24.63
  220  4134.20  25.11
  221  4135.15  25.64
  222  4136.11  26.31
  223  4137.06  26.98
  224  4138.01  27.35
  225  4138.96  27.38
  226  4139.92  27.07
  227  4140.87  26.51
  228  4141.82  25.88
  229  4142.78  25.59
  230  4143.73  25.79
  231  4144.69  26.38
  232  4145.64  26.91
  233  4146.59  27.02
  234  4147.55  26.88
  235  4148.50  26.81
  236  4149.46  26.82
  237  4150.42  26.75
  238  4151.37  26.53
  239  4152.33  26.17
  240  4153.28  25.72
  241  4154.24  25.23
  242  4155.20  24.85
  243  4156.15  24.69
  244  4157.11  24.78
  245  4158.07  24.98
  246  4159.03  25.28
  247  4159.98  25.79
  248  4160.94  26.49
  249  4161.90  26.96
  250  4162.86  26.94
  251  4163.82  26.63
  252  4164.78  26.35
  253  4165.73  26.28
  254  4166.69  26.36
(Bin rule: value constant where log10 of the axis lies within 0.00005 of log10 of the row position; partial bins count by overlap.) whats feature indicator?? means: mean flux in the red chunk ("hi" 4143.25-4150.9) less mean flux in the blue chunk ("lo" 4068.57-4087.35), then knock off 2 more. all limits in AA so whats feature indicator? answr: 0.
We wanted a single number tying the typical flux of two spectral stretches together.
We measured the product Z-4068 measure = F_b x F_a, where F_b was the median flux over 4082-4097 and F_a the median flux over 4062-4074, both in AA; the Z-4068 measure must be 654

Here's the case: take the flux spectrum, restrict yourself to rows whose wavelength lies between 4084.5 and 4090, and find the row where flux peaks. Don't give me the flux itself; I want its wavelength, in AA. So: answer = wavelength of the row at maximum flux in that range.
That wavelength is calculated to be 4088.76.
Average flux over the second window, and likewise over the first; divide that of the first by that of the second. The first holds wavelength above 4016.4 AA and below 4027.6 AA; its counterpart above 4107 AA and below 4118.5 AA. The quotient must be 1.05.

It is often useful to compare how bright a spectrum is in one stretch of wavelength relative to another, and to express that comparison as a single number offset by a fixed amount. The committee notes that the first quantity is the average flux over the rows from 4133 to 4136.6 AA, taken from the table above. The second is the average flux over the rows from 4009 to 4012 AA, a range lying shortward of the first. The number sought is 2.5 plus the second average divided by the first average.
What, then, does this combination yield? 3.53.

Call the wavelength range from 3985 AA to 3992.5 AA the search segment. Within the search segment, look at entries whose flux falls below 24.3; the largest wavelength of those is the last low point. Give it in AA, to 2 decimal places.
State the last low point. 3989.25 AA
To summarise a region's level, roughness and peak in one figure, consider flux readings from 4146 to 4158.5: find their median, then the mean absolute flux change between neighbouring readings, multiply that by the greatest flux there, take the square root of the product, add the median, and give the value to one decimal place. 28.6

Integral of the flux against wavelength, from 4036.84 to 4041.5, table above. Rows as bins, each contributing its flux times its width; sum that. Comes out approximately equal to 121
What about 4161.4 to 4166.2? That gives 128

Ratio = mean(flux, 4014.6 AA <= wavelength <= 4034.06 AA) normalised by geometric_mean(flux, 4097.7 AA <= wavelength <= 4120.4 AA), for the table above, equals 1.14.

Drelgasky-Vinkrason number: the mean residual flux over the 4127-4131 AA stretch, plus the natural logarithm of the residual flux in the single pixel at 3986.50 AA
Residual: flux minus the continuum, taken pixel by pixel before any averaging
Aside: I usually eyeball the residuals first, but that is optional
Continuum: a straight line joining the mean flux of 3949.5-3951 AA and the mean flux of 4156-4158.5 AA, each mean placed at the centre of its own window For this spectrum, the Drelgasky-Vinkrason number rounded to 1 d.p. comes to 1.8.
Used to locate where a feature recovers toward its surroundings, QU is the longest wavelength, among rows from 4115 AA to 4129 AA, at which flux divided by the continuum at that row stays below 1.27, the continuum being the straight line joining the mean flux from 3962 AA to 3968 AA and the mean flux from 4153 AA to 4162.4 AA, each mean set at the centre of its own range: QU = 4128.49 AA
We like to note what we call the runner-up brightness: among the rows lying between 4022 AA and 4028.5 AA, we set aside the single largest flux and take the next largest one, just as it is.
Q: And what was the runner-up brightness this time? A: 27.59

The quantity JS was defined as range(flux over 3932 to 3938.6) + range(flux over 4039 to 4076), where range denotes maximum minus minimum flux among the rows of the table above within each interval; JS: 12.8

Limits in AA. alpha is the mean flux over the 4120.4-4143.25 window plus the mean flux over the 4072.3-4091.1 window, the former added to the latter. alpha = 51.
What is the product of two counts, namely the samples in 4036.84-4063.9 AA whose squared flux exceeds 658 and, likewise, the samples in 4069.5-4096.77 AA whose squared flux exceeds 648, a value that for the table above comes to 169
